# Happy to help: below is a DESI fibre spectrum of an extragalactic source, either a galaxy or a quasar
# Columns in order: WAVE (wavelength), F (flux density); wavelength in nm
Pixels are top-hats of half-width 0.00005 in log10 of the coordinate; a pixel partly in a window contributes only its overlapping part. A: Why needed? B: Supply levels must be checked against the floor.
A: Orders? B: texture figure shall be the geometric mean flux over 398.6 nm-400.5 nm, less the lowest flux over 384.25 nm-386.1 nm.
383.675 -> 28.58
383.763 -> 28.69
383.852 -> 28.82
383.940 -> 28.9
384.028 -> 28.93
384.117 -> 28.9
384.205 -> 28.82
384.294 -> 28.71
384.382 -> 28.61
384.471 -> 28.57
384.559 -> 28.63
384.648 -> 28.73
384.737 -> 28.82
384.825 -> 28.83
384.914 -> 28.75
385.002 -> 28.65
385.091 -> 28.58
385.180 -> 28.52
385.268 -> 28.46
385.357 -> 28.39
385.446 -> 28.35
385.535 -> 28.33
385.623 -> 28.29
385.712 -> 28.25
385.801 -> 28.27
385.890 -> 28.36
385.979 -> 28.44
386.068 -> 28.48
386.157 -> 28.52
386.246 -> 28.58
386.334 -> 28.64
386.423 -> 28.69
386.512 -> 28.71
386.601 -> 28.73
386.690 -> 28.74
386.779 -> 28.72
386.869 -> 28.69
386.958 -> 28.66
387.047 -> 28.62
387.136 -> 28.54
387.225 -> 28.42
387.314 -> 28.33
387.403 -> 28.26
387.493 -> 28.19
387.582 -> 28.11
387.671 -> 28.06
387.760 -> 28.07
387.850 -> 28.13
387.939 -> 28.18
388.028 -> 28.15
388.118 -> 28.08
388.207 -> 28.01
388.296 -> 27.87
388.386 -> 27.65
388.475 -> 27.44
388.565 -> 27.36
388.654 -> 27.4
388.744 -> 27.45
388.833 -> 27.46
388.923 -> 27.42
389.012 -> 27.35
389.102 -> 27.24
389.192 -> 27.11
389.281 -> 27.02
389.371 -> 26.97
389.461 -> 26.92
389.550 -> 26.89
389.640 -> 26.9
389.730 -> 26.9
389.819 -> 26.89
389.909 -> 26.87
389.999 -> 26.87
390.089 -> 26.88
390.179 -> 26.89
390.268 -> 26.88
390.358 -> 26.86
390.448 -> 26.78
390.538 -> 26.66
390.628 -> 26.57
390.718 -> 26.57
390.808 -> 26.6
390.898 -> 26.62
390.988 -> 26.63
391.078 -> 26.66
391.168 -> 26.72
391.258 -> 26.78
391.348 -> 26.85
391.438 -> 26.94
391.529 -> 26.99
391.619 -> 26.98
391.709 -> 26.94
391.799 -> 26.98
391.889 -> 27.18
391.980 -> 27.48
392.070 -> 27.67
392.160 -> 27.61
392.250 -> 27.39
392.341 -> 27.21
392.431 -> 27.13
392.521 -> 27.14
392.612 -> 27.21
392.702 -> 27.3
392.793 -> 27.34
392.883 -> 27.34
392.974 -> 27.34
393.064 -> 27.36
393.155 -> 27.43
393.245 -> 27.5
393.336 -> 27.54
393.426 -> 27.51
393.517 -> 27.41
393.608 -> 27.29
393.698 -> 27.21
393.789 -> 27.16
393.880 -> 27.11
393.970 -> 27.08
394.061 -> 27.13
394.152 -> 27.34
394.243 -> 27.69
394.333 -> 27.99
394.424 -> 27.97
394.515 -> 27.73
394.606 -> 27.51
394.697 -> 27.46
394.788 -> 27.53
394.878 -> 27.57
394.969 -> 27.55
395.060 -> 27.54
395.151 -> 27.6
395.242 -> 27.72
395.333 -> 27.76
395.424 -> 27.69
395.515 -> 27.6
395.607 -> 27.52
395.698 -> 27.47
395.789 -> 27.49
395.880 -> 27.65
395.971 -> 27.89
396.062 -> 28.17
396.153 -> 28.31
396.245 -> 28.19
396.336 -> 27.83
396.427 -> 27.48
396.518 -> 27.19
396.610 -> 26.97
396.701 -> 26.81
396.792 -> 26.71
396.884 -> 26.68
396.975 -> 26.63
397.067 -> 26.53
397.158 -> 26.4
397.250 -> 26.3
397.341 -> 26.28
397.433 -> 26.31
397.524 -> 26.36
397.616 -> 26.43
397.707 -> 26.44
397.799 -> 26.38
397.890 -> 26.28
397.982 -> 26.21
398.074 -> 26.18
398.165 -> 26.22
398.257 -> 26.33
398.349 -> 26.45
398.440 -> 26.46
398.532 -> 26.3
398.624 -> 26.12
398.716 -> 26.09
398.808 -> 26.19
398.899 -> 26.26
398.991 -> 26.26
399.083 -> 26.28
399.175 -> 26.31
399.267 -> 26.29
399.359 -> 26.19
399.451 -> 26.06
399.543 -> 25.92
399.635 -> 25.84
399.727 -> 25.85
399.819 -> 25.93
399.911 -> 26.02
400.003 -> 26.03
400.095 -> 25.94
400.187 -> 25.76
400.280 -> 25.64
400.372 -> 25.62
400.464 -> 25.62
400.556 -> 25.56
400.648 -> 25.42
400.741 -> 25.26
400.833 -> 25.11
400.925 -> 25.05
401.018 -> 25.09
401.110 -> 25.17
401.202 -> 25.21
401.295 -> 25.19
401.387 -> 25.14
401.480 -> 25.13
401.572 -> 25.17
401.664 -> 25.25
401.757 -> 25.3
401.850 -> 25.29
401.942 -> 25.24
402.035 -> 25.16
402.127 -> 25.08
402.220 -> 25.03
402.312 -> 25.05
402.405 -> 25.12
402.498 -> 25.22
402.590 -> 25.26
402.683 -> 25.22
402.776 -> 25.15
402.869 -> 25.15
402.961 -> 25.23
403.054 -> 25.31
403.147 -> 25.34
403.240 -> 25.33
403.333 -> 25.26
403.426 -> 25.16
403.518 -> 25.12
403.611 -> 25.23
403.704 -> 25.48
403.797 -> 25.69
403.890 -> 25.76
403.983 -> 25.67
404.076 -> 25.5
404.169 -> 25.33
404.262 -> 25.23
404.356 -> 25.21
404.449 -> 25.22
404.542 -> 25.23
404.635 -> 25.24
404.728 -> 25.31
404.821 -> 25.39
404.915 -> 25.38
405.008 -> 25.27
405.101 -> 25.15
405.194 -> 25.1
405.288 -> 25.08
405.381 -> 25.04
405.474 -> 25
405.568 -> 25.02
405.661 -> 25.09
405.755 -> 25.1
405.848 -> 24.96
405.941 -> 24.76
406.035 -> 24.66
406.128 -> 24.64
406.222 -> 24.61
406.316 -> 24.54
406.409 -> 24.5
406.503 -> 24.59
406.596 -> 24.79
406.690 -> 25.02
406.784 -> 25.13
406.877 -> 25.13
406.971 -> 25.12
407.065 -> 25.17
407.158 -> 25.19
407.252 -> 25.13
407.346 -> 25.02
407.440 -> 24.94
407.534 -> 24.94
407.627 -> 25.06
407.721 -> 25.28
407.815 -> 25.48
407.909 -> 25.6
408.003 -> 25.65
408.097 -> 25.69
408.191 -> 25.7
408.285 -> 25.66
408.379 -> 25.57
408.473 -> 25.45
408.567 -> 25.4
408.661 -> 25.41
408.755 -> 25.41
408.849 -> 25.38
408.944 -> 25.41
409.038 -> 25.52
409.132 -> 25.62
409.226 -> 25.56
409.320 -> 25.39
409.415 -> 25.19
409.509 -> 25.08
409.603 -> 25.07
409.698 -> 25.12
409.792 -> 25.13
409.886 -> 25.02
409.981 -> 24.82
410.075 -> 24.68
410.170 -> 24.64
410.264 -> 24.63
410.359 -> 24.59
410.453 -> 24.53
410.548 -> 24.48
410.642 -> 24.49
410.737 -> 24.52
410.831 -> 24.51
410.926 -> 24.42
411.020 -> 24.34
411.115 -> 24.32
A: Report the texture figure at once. -2.2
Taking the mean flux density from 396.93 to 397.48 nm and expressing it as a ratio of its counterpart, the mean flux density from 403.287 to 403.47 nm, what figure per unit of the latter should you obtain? 1.05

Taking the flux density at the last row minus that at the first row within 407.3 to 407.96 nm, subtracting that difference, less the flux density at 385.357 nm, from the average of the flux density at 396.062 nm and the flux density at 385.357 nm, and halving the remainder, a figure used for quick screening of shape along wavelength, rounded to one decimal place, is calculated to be 28.0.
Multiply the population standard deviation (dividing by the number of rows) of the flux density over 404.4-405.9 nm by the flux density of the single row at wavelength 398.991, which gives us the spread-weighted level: 3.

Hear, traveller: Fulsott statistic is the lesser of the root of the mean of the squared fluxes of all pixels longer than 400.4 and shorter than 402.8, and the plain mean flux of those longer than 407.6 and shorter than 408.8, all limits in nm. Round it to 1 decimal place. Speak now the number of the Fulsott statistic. 25.2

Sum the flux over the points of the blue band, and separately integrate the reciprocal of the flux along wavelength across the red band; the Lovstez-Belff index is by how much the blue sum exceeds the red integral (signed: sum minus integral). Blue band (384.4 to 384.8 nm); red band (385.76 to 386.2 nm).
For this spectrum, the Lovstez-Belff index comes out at 115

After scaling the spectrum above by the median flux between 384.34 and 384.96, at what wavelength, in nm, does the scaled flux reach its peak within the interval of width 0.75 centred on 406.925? 407.158 nm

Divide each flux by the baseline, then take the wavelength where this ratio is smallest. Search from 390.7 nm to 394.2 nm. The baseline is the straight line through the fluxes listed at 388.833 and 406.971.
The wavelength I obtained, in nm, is 390.718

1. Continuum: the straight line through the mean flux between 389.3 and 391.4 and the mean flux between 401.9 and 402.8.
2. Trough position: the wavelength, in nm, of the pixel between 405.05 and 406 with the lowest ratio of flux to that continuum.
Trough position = 405.941 nm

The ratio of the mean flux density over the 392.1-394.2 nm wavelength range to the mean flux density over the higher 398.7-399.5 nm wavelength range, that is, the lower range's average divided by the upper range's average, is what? 1.04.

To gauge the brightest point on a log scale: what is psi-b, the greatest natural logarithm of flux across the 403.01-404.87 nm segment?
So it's 3.25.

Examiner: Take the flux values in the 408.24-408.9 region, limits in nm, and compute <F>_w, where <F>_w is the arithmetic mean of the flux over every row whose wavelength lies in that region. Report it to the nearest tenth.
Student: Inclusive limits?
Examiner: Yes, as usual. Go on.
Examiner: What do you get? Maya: 25.5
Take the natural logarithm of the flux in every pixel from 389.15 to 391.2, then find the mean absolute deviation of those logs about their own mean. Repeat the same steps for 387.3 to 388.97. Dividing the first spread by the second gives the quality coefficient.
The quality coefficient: 0.43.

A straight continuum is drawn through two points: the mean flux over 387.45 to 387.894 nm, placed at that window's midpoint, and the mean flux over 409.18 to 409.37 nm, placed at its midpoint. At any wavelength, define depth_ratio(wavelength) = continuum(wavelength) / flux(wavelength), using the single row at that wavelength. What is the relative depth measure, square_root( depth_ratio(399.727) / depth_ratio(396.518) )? 1.018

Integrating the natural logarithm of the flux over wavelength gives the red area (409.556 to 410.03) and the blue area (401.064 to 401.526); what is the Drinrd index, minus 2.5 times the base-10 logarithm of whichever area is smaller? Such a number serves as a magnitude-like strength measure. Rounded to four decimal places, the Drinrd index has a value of -0.4331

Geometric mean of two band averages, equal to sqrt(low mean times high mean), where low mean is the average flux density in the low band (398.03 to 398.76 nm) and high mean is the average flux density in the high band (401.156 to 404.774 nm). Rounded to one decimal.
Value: 25.8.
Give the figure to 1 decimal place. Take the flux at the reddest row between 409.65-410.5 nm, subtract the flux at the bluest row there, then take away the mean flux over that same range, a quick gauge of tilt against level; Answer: -25.4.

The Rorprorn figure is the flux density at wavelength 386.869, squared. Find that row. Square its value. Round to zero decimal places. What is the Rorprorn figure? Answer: 823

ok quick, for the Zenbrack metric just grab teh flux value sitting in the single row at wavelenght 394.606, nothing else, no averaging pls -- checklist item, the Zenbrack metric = 27.51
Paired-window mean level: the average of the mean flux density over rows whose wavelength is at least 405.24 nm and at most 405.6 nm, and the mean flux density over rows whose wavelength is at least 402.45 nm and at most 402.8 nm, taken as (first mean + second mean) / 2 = 25.1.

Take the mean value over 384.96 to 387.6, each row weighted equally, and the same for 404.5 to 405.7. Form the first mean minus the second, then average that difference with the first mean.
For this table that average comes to 15.9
